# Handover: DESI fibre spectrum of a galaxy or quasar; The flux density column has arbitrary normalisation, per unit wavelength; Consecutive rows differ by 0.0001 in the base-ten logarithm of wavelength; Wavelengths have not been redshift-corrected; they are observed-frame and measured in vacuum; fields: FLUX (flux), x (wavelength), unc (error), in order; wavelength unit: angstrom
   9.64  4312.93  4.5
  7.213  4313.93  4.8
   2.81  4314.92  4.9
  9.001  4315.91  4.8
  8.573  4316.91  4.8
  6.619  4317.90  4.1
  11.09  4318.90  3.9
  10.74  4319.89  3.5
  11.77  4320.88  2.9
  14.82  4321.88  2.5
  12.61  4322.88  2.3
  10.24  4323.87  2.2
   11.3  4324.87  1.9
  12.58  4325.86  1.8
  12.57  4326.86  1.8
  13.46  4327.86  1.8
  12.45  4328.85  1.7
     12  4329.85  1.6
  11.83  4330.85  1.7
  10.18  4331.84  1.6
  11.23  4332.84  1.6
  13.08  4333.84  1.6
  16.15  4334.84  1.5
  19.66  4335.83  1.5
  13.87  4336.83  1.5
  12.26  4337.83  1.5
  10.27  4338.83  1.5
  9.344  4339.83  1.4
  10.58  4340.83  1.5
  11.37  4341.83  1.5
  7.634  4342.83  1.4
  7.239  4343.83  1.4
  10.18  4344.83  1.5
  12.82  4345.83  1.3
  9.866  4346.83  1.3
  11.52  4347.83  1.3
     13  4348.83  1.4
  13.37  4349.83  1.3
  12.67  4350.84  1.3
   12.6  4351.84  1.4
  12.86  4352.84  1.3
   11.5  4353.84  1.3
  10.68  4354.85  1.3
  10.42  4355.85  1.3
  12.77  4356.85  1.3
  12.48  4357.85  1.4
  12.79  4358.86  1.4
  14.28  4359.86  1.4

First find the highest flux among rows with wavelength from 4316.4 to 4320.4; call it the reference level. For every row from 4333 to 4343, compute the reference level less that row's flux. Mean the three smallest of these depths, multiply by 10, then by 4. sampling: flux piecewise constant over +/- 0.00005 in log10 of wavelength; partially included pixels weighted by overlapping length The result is -219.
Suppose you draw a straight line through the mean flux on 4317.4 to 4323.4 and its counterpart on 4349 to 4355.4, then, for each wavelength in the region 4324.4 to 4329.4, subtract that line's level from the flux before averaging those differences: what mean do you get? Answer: 1.0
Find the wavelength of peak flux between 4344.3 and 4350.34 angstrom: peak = 4349.83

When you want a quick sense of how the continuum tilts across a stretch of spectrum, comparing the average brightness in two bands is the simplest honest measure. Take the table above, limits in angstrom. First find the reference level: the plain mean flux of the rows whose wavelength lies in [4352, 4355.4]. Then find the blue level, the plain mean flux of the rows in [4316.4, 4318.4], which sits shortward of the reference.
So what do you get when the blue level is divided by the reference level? 0.65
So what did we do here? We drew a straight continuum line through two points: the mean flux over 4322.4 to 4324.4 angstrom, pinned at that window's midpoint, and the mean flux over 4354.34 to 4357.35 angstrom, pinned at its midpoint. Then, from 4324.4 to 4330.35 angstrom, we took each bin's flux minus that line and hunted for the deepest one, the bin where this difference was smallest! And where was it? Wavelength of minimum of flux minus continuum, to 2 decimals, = 4324.87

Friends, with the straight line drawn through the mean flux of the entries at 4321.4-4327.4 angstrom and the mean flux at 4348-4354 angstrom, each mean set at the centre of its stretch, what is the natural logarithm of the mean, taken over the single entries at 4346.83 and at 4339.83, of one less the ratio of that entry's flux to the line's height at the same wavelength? -1.44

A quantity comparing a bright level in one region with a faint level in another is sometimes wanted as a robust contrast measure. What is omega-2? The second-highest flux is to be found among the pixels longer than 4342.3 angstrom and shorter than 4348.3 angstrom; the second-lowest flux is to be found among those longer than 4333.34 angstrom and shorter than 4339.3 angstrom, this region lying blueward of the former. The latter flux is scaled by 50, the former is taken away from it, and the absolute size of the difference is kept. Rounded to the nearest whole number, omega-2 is 601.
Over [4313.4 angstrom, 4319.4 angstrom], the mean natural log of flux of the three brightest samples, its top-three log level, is 2.25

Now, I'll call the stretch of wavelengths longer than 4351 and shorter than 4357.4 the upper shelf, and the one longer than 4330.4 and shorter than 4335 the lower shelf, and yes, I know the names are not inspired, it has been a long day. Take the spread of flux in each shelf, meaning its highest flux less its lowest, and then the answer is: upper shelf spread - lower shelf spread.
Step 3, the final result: -3.5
